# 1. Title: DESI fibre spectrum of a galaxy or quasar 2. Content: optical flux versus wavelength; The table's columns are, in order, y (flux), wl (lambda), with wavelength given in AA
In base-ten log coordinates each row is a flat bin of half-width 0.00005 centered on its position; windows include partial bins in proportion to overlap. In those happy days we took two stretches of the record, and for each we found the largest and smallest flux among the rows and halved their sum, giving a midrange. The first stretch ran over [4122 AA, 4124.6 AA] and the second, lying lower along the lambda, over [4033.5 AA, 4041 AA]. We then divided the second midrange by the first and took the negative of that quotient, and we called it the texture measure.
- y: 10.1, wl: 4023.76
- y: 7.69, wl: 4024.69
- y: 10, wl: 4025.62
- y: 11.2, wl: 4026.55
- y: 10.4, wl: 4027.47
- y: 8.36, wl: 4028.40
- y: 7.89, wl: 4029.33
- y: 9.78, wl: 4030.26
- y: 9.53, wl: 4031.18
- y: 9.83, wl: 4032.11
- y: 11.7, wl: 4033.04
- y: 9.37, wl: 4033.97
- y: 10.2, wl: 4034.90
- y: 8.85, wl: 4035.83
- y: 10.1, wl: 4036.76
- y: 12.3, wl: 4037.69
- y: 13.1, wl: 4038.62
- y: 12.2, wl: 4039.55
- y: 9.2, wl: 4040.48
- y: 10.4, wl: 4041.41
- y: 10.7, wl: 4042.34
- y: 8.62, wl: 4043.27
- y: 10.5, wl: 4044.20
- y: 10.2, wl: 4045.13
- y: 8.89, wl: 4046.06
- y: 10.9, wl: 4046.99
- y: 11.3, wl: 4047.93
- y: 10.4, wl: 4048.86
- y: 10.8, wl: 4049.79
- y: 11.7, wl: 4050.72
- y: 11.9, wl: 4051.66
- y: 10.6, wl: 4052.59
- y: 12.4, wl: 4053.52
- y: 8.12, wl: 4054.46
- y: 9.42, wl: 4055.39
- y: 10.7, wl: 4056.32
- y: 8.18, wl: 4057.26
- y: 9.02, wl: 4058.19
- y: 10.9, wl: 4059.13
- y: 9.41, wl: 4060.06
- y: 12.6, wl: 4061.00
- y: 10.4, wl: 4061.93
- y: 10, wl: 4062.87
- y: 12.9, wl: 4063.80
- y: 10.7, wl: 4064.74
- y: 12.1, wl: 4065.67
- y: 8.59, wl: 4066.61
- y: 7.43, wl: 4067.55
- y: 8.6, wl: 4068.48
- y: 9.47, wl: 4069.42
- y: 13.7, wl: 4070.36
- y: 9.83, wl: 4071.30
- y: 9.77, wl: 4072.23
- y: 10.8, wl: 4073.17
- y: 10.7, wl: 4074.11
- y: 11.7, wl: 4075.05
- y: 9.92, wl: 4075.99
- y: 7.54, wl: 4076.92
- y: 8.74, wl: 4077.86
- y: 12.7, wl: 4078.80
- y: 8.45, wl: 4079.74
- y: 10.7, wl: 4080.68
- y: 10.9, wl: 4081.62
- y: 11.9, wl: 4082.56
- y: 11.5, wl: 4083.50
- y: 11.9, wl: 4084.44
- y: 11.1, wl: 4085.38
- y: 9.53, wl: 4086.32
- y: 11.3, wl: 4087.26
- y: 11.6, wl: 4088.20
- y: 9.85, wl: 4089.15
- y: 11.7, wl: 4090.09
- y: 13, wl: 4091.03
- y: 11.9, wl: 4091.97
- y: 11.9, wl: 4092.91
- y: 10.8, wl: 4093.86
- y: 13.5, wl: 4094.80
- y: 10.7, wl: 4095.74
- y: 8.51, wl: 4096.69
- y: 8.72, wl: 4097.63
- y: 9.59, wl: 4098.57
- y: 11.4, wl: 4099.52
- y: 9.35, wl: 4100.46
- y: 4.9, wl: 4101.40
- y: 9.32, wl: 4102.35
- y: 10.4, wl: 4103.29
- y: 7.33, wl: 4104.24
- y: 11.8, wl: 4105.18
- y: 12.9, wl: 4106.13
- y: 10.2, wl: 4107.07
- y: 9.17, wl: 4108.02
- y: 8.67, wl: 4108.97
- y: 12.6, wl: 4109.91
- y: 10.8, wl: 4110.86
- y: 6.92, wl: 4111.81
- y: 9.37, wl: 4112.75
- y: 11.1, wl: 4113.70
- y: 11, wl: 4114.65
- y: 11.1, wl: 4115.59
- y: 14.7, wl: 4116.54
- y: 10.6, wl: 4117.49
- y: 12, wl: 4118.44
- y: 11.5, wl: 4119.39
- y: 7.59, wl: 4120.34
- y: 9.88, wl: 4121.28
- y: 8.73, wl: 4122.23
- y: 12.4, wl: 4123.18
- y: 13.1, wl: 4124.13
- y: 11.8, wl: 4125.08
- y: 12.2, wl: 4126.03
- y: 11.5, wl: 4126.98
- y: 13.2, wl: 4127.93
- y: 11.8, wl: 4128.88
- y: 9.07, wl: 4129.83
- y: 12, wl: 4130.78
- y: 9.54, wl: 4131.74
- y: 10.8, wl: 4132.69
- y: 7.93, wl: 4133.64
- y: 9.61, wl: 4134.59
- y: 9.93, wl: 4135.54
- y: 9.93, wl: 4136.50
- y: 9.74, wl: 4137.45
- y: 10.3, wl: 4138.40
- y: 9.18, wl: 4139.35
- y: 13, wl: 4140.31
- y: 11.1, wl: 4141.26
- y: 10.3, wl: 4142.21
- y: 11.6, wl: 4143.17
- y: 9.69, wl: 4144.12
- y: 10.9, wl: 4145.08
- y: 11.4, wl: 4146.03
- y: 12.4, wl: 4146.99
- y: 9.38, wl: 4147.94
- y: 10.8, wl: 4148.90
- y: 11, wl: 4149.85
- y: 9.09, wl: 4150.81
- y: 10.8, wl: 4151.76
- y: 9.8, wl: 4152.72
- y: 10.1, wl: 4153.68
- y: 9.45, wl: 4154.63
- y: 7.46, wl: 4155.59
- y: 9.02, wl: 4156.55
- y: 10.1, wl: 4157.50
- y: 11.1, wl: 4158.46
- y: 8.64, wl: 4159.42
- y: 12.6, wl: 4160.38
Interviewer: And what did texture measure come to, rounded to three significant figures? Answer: -1.01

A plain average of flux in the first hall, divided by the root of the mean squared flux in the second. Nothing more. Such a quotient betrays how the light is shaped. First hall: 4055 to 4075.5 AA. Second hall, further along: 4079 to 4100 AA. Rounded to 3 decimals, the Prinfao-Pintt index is 0.937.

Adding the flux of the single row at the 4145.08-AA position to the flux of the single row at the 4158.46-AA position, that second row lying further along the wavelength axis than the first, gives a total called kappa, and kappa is 22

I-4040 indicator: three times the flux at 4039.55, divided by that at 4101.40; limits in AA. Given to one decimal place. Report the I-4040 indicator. 7.5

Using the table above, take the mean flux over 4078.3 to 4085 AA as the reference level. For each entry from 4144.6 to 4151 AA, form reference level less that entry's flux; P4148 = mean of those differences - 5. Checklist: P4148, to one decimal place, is -4.6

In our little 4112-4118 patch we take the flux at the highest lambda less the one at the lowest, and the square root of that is 1.1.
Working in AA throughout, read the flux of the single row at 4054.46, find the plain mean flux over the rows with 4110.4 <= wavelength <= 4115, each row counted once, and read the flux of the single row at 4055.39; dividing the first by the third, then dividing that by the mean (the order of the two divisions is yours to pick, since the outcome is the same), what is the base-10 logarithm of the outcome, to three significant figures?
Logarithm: -1.06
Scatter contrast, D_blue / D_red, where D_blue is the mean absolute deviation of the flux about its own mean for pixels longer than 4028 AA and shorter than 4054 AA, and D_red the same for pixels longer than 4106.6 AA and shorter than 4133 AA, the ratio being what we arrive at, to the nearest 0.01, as 0.75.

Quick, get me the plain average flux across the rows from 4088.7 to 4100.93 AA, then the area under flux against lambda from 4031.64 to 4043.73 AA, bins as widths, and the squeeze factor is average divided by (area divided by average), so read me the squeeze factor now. 0.93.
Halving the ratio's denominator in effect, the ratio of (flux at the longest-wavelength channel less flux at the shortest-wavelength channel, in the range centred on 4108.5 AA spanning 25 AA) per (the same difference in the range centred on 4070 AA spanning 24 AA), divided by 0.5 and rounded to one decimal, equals -1.0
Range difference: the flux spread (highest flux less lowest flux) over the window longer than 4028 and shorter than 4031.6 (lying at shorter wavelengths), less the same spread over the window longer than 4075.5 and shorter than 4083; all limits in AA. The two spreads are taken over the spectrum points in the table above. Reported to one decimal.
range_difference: -3.3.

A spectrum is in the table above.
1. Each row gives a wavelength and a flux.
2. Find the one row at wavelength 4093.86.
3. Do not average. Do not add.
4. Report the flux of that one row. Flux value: 10.8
